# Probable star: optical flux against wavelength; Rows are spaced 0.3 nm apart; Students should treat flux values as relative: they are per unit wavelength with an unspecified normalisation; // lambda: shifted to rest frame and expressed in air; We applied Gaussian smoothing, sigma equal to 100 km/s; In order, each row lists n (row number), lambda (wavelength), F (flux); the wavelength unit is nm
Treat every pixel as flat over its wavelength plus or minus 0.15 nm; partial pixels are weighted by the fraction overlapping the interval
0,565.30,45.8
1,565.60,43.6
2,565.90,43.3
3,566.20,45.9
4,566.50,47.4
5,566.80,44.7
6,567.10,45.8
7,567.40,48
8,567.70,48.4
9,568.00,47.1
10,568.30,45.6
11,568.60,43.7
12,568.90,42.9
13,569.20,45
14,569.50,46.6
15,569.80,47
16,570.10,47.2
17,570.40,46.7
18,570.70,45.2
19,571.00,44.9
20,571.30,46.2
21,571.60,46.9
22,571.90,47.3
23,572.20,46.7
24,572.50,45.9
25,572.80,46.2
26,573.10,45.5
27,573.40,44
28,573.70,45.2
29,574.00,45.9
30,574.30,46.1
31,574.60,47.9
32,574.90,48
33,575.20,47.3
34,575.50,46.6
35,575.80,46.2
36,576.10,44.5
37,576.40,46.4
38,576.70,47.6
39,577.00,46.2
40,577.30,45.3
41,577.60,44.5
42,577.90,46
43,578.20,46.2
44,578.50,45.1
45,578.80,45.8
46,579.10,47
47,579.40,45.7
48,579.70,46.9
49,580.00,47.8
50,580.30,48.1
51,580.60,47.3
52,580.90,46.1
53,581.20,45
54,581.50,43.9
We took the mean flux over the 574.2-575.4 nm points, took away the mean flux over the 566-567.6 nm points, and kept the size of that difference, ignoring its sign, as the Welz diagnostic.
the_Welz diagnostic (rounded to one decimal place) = 1.0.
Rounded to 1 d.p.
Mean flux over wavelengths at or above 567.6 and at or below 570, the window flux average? 45.8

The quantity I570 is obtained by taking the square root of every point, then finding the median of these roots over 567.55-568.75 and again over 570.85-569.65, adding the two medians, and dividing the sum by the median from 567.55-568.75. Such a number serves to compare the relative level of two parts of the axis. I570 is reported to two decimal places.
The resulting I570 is 2.01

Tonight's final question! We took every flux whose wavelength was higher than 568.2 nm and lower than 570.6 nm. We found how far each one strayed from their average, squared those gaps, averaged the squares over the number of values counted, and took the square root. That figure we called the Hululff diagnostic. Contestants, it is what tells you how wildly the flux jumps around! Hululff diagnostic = 1.50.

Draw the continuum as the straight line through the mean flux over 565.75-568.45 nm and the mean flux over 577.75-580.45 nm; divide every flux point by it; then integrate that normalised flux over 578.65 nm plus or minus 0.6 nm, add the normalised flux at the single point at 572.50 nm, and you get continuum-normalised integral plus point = 2.18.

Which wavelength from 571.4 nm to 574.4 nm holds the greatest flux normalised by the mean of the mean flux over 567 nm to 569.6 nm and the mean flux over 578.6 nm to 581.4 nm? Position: 571.90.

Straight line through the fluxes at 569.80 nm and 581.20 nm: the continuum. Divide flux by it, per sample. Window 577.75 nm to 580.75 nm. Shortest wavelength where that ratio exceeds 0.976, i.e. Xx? 577.90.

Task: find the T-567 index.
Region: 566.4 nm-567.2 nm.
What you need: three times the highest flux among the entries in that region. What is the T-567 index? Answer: 142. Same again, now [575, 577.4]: 143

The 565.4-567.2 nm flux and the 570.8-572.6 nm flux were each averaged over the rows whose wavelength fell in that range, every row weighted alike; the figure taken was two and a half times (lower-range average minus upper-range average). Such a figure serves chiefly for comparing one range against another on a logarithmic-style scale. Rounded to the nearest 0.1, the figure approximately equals -3.0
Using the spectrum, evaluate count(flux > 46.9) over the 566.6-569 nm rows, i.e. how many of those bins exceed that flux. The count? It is 3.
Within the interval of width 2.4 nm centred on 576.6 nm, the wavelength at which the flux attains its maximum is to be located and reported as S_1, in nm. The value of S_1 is 576.70 nm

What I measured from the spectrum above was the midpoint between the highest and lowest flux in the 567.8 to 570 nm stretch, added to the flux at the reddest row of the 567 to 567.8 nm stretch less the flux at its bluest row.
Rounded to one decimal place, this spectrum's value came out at 47.6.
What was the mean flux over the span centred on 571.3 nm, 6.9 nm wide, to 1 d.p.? 45.9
